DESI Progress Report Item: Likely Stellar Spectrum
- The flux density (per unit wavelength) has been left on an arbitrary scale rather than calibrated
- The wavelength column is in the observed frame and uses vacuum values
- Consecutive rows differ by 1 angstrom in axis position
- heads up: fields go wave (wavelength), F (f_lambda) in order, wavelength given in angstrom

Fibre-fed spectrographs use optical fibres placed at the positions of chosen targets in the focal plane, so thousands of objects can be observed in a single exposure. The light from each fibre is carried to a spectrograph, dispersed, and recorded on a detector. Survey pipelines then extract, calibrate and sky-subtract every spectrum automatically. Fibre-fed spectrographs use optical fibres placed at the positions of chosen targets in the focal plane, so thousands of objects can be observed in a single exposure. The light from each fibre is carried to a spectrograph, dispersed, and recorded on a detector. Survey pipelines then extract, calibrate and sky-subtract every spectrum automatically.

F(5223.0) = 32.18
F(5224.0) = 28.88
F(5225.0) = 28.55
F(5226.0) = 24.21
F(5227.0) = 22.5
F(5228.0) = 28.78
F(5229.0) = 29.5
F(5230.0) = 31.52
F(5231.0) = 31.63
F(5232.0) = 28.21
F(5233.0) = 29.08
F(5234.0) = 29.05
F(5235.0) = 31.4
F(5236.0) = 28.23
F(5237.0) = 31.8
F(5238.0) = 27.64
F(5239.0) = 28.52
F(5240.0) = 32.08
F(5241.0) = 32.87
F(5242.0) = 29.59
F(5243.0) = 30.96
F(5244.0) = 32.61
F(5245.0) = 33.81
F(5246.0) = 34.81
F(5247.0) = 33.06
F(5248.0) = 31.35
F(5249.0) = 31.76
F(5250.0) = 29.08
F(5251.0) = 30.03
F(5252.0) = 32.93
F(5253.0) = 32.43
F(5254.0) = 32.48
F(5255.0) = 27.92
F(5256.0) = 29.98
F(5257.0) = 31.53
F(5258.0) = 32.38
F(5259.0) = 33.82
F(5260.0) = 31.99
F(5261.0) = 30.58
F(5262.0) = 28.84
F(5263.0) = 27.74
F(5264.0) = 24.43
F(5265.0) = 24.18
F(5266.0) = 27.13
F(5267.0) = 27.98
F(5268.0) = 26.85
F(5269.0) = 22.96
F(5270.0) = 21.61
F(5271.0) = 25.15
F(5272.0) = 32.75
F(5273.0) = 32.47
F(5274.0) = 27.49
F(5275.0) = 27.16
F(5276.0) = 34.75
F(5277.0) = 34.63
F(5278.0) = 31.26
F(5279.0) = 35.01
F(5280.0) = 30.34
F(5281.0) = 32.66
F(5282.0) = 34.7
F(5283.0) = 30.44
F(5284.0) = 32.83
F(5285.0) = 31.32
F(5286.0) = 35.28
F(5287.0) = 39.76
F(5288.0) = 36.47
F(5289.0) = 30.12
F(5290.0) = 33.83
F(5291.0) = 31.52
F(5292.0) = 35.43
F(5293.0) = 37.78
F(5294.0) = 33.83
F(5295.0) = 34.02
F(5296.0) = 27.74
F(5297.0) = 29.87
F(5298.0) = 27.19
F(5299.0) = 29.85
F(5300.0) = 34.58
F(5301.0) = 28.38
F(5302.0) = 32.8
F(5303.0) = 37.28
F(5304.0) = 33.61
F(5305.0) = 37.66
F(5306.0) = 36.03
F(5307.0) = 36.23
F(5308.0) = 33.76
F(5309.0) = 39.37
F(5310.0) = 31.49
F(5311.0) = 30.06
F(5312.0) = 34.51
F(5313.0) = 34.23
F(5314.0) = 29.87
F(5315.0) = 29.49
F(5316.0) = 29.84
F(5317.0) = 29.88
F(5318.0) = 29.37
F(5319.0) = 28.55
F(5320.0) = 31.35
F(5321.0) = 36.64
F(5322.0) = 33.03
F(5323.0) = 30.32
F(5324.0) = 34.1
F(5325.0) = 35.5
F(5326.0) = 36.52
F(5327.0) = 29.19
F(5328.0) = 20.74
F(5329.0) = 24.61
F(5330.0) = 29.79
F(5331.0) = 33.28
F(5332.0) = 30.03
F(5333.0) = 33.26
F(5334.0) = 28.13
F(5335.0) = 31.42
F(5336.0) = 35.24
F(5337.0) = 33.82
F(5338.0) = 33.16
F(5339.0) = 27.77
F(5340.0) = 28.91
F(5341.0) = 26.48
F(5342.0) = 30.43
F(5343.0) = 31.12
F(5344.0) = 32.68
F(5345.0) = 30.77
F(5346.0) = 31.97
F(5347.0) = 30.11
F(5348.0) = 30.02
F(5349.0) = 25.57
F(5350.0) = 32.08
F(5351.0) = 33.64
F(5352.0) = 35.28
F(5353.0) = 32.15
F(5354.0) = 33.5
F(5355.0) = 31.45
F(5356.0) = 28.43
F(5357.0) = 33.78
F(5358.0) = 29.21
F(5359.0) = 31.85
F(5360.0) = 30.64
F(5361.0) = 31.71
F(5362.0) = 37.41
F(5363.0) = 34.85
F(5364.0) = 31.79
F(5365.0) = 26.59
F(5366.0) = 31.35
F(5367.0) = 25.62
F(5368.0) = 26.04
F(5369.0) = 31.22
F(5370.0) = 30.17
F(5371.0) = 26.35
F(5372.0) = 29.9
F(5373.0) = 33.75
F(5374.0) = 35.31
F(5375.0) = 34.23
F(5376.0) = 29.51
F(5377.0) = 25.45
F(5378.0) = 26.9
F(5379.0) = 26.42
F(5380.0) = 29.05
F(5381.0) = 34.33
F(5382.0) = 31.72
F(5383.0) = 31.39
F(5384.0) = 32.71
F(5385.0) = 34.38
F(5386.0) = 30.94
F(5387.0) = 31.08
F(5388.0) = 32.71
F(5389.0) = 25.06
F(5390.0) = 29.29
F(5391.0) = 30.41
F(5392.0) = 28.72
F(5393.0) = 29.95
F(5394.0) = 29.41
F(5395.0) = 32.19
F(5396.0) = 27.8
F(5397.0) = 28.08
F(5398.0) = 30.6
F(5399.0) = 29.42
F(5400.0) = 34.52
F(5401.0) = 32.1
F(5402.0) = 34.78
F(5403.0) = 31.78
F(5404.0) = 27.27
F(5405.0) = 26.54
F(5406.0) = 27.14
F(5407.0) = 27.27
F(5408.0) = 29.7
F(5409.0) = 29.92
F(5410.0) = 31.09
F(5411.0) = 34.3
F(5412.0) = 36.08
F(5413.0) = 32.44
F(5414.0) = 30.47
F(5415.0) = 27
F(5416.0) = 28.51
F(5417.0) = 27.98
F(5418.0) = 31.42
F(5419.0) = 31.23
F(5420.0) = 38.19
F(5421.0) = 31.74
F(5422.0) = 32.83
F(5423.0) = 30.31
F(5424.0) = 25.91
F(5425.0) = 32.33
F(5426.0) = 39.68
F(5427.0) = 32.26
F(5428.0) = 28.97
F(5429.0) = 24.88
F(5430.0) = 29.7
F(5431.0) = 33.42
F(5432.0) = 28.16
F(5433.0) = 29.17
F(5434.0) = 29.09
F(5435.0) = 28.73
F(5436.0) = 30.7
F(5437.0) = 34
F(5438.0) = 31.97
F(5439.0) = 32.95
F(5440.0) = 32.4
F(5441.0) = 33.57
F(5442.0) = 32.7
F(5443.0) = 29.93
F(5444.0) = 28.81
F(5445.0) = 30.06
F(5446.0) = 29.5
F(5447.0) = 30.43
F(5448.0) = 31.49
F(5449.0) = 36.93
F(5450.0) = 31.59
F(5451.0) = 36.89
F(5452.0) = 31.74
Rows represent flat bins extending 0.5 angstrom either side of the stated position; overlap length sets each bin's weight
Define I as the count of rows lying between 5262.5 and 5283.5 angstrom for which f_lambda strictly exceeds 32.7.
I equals 5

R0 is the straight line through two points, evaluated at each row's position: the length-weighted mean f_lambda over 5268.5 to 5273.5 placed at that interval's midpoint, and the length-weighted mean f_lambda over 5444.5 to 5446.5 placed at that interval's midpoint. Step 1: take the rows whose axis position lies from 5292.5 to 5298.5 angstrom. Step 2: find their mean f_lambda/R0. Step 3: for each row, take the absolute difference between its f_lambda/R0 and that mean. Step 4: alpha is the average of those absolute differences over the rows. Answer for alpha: 0.13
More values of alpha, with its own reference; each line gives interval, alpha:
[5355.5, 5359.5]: 0.07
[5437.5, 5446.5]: 0.05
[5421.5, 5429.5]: 0.11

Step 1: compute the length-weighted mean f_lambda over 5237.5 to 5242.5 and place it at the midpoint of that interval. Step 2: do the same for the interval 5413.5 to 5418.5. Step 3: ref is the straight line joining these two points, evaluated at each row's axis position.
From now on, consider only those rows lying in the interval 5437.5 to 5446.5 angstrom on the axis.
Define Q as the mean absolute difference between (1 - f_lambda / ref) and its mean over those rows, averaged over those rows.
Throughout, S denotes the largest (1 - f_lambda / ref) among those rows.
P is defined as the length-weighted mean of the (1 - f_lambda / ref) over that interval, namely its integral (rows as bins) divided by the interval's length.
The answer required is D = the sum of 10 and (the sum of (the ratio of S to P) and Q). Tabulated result 10.0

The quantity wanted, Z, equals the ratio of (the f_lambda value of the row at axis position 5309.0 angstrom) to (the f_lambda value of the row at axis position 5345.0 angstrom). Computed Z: 1.28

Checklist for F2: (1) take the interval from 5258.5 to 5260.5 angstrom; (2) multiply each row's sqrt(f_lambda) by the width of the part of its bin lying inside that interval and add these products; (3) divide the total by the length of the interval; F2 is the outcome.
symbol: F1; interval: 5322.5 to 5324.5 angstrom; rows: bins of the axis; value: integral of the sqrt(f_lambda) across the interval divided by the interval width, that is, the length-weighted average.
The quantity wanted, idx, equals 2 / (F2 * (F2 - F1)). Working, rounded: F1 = 5.67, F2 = 5.7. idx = 6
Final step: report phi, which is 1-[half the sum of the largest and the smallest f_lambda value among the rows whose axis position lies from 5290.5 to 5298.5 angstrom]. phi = -31.5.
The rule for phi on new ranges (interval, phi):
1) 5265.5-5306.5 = -29.7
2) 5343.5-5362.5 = -30.5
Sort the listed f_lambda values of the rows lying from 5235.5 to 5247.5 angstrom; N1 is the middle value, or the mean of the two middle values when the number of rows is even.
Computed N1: 31.9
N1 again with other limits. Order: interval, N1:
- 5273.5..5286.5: 32.7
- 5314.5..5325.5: 30.3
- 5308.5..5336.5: 30.8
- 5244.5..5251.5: 31.8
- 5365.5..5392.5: 30.4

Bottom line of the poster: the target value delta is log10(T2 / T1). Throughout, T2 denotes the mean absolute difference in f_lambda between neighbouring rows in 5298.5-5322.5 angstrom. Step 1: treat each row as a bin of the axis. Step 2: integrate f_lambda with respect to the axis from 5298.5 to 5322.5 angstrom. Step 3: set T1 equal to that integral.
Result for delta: -2.42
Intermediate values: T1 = 788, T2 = 3.03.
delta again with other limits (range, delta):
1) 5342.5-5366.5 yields -2.42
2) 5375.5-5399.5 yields -2.50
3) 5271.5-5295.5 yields -2.40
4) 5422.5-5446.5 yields -2.42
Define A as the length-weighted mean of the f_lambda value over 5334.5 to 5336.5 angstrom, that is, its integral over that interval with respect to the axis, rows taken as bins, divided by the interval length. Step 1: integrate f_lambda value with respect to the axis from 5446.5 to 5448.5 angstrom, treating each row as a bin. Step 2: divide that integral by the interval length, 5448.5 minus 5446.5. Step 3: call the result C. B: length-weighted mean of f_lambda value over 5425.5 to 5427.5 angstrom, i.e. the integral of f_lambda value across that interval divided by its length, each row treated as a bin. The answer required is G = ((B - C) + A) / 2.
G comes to 19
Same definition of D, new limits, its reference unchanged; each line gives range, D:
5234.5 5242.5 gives -11.3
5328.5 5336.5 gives 5.7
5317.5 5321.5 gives 9.5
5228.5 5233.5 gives 19.6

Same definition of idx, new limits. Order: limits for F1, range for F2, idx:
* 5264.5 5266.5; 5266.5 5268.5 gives 2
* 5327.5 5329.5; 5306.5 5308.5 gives 0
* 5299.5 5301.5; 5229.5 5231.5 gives 23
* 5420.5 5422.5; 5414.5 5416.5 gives -1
